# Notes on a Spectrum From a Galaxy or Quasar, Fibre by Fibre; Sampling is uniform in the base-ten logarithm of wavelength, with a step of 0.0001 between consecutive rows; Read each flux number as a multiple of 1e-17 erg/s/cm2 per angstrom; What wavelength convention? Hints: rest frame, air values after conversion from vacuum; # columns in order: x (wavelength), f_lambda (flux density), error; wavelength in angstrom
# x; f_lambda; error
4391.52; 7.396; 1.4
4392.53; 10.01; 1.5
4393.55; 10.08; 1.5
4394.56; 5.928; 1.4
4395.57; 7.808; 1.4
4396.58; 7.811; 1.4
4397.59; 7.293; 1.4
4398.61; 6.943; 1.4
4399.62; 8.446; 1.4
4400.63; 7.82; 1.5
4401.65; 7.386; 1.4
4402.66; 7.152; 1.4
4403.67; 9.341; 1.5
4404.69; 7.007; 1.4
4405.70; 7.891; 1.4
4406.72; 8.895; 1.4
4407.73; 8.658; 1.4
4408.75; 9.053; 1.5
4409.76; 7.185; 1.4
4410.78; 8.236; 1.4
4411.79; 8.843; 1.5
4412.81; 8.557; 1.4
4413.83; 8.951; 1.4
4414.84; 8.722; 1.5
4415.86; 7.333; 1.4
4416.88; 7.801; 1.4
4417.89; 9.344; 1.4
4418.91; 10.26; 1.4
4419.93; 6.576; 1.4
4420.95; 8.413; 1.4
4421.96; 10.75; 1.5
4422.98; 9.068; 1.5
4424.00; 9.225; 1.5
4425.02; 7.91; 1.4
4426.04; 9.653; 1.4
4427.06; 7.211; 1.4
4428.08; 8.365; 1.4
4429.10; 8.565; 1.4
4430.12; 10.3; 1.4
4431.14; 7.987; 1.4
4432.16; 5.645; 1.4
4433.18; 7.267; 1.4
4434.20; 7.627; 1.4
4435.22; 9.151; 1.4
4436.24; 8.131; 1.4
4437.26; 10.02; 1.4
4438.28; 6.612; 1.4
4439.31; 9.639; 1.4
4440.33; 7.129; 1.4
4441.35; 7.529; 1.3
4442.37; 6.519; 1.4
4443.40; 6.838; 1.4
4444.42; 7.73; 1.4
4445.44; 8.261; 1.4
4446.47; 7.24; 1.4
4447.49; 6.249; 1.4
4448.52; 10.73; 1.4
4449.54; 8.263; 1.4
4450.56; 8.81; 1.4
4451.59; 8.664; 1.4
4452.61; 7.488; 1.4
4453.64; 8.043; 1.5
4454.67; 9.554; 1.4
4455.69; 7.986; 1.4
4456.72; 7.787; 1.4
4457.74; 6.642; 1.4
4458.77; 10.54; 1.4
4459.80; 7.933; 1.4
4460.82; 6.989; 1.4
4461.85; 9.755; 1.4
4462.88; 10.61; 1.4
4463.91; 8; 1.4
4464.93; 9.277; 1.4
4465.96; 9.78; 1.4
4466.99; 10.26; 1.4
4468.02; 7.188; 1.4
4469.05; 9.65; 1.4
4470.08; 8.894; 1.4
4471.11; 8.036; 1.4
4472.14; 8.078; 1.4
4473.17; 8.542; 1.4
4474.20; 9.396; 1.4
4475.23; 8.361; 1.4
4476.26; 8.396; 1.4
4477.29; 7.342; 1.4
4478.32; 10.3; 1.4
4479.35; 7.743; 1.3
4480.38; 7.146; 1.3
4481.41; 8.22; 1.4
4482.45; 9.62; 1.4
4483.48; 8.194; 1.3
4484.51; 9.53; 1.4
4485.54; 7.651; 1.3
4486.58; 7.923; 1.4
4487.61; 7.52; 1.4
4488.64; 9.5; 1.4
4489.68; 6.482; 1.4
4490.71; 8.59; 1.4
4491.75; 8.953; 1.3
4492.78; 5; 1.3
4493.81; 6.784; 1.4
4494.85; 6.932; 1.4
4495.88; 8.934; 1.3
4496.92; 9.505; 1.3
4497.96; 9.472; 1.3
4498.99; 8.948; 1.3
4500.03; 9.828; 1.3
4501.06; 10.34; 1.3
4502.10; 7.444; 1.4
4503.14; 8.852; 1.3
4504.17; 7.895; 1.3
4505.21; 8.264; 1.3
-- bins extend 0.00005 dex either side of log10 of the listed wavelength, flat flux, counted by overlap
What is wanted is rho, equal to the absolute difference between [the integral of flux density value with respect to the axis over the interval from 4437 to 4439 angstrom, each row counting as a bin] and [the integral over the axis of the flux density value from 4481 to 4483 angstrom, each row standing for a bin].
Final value 1.4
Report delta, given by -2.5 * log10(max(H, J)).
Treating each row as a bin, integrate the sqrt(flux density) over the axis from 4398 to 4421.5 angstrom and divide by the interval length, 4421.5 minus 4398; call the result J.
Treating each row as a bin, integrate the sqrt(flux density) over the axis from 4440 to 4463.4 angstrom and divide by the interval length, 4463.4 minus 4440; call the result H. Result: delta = -1.14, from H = 2.85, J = 2.86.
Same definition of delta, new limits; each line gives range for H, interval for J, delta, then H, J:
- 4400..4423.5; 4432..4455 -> -1.15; 2.89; 2.82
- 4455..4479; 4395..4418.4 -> -1.17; 2.94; 2.84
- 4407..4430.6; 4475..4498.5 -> -1.17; 2.94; 2.85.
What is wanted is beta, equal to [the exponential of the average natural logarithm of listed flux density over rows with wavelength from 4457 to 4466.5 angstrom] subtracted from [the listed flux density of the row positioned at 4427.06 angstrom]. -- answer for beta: -1.5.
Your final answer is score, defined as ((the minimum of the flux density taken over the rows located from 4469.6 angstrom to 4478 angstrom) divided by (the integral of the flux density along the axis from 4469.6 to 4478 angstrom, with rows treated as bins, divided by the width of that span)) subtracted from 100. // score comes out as 99.1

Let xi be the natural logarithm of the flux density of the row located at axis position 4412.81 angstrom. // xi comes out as 2.15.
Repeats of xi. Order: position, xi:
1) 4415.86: 1.99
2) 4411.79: 2.18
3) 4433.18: 1.98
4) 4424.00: 2.22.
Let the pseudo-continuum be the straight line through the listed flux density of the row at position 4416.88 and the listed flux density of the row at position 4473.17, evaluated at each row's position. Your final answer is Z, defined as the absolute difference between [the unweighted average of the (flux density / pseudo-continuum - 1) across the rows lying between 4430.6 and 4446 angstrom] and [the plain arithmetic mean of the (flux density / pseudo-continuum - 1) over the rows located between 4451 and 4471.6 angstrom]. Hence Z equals 0.07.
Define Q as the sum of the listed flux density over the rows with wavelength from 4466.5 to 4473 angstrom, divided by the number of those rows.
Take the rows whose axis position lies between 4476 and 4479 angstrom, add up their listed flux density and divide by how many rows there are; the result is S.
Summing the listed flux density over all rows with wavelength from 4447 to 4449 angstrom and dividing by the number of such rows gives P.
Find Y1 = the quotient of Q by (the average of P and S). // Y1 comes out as 1.01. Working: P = 8.5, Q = 8.7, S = 8.7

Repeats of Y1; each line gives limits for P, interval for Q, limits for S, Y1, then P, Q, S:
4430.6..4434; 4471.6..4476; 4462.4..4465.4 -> 1.06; 7.0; 8.6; 9.3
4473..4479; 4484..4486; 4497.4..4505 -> 0.97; 8.7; 8.6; 9.0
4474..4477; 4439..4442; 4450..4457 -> 0.95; 8.7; 8.1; 8.3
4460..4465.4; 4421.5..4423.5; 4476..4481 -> 1.16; 8.9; 9.9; 8.2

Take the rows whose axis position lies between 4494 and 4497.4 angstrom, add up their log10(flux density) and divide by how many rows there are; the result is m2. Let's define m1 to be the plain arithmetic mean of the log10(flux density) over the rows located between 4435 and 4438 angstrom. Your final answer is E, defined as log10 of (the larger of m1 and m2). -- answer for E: -0.019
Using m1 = 0.957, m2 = 0.923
